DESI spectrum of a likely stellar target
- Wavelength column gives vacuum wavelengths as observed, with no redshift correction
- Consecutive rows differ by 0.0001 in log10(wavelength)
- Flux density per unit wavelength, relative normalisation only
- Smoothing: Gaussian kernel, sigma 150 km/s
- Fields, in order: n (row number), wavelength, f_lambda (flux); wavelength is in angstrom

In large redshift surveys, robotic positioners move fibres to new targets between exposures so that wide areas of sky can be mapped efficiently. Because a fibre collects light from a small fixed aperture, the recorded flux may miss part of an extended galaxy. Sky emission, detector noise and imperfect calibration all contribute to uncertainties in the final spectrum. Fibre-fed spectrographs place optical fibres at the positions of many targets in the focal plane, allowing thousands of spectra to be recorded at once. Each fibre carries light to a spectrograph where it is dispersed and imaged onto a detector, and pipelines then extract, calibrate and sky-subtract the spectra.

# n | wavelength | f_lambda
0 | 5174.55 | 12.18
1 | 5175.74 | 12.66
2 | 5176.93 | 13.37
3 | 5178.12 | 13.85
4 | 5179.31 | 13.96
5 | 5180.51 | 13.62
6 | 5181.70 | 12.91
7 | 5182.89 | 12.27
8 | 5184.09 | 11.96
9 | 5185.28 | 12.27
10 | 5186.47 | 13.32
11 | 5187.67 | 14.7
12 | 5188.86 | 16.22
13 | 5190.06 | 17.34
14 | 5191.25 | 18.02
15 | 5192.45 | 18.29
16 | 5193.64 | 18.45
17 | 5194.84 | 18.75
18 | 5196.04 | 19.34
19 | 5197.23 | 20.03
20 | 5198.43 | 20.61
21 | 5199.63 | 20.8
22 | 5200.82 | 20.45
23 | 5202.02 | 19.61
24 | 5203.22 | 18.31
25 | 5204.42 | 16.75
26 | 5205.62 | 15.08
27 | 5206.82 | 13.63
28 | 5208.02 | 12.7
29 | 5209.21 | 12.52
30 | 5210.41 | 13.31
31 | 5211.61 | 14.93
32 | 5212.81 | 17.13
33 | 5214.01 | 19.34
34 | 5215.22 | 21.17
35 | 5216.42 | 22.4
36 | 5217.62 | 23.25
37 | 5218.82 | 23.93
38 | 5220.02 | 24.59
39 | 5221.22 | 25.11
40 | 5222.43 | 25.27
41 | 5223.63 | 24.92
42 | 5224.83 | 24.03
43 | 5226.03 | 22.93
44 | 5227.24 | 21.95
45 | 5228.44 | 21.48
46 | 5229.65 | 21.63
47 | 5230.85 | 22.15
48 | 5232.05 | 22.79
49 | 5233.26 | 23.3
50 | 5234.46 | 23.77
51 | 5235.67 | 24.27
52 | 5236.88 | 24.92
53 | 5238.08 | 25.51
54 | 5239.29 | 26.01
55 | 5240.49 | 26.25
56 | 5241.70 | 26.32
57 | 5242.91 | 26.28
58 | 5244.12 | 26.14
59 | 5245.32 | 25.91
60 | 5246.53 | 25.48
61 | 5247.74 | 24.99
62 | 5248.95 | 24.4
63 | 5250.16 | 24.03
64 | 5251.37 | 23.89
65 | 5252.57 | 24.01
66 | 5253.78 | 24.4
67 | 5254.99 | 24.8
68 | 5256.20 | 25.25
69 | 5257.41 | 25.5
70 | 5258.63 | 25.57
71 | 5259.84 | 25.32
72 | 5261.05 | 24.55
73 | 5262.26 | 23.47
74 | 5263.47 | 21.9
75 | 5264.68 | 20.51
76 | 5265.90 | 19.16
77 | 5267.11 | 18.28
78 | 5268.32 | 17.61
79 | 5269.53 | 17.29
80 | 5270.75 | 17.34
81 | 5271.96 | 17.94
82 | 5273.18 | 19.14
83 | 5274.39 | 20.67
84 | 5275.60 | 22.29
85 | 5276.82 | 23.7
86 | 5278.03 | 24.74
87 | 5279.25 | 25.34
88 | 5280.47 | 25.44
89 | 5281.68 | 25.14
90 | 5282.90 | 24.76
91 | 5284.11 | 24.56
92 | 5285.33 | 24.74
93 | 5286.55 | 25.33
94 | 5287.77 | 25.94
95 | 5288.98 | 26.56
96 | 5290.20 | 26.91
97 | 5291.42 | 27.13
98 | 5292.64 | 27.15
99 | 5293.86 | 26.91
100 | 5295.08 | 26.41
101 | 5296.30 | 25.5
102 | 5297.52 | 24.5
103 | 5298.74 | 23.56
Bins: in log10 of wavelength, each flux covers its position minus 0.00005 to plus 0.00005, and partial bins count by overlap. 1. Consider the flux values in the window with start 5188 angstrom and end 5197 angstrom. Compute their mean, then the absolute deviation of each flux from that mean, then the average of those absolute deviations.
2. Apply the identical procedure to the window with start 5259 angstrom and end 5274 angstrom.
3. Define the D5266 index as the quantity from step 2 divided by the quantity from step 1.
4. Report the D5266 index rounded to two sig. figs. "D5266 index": 3.3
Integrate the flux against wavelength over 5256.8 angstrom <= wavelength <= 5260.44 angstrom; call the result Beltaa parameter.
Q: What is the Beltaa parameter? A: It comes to 92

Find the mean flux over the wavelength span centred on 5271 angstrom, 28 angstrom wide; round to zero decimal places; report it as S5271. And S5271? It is 22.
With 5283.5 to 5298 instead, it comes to 26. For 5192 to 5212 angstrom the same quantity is 17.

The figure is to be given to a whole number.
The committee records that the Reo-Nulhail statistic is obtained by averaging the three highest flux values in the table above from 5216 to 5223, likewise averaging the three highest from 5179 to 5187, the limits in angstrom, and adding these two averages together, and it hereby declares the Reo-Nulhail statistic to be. 39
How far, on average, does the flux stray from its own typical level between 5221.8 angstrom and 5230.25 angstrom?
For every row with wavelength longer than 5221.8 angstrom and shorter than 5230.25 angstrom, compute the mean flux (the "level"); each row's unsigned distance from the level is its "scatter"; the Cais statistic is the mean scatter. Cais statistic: 1.34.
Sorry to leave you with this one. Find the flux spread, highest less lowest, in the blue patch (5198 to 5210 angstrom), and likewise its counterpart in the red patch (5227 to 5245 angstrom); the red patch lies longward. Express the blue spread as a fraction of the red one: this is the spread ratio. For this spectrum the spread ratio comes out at 1.7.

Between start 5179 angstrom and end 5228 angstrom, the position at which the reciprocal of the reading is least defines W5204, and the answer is 5222.43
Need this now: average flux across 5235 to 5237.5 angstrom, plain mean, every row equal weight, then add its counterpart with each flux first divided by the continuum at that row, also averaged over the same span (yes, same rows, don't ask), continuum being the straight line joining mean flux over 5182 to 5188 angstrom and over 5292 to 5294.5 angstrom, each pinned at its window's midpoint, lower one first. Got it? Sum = 26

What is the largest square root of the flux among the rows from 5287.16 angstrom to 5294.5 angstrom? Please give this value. 5.2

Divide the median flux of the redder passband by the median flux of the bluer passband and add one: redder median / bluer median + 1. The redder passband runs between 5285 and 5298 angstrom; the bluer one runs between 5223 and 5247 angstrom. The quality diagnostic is 2.07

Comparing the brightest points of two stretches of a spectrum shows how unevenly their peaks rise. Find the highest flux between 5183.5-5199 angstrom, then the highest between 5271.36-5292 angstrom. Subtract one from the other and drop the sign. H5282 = 7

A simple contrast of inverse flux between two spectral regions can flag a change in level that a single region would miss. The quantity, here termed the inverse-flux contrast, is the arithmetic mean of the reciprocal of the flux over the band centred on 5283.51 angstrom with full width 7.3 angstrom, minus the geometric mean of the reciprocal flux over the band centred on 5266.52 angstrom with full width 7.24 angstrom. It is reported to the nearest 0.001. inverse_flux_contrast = -0.012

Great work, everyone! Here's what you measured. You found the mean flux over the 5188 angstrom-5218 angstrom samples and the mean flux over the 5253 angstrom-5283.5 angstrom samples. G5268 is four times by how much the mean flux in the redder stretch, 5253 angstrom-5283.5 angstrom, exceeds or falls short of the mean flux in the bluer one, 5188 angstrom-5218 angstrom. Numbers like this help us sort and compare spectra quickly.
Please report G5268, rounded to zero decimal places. 18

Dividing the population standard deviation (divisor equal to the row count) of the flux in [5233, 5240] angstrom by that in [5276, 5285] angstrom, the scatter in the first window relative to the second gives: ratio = 1.7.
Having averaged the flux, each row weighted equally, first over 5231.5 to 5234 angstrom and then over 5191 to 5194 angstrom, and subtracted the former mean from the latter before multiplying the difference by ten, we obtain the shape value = -48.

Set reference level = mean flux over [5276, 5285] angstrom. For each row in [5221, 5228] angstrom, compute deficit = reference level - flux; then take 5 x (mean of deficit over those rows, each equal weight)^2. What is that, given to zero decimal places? 3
